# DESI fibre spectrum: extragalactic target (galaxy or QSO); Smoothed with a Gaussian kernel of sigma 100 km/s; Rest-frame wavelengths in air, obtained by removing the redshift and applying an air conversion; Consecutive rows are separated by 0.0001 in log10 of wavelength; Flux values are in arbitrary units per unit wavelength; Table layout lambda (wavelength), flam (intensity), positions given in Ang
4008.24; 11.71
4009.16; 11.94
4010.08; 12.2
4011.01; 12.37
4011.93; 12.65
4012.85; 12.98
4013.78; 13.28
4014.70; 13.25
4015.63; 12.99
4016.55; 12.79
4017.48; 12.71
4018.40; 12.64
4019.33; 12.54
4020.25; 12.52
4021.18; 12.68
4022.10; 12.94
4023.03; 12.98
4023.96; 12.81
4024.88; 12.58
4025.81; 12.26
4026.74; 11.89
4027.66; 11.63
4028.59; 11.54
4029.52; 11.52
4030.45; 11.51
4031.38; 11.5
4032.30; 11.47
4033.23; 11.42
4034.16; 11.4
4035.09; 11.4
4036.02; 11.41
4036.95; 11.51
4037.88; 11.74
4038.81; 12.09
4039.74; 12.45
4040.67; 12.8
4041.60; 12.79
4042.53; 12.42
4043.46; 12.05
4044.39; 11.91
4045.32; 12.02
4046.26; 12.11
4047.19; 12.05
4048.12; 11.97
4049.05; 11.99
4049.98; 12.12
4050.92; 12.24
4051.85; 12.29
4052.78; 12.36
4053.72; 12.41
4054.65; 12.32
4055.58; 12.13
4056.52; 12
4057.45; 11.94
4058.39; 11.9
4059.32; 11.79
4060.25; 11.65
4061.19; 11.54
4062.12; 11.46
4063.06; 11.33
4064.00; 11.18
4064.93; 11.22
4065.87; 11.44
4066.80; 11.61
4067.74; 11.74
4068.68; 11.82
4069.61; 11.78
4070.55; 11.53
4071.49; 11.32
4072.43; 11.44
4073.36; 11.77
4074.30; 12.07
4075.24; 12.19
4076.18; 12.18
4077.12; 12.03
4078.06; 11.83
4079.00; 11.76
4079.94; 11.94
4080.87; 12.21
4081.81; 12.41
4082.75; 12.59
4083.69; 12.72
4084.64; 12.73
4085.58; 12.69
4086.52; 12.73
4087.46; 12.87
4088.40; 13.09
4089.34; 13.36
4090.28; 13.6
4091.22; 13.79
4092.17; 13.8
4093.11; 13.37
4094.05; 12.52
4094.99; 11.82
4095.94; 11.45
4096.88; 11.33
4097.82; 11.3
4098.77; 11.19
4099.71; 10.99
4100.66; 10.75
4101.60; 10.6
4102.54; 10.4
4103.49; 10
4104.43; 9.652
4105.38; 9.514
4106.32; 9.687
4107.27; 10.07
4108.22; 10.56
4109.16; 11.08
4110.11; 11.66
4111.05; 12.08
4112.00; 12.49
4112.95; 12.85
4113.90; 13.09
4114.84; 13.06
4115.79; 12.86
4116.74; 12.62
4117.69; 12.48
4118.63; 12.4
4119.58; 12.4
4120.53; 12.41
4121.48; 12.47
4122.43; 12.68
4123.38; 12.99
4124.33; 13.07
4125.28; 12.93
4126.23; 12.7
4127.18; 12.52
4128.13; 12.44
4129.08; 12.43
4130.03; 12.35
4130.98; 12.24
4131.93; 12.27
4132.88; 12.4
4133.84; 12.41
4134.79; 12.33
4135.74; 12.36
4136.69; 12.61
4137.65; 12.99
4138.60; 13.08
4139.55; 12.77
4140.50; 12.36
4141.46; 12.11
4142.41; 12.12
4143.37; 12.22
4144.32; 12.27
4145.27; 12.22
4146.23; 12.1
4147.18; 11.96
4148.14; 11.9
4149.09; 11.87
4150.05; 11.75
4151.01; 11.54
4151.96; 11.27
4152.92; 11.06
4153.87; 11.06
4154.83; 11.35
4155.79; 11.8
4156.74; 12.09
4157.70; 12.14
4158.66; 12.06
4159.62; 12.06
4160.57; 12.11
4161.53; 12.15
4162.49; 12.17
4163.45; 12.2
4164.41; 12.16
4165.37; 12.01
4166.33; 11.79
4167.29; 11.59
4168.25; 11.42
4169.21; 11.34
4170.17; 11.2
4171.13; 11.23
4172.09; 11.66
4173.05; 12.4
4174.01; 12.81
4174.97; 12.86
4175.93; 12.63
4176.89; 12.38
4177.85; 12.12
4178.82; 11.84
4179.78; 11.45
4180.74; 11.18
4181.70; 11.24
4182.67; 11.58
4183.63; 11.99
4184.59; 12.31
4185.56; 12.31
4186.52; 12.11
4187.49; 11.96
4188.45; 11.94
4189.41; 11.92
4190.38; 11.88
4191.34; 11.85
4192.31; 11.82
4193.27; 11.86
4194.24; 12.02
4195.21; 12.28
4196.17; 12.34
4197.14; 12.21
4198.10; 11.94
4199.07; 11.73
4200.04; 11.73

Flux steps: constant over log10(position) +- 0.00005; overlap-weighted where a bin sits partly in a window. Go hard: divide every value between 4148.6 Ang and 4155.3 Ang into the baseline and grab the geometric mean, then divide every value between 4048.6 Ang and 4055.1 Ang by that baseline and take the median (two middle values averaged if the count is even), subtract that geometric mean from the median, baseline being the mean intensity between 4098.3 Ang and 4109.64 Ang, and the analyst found 0.275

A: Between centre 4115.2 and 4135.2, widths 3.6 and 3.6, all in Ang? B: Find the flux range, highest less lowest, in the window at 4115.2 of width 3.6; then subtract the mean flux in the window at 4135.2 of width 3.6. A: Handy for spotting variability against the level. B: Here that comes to -12.0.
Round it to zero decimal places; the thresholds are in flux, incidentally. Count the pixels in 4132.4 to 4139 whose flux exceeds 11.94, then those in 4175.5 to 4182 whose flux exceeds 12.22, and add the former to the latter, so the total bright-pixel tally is 9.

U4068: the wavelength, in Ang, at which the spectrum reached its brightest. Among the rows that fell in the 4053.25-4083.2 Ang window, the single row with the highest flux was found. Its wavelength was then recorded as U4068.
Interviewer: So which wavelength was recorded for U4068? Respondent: 4082.75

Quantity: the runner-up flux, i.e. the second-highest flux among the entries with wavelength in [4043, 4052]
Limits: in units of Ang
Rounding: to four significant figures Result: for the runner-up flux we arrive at 12.24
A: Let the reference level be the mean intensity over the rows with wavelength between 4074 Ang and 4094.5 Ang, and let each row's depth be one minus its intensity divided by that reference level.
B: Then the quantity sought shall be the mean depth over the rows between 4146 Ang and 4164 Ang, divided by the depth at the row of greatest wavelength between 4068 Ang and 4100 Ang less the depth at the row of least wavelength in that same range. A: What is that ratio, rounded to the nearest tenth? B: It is 1.0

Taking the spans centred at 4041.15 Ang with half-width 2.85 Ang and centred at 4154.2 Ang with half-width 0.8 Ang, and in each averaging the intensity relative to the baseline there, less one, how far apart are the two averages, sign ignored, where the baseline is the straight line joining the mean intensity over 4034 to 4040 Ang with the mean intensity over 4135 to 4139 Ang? 0.19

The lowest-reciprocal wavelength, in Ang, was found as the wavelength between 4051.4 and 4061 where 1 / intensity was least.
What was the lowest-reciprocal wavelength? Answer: 4053.72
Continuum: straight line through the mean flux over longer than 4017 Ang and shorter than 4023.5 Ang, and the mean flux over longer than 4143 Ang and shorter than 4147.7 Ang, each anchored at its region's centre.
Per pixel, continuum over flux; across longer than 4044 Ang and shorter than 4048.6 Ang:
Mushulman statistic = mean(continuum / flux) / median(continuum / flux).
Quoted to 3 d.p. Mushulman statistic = 1.000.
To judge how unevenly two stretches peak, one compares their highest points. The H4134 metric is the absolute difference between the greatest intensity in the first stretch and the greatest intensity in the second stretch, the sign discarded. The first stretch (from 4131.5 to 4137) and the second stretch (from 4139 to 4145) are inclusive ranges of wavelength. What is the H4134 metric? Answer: 0.16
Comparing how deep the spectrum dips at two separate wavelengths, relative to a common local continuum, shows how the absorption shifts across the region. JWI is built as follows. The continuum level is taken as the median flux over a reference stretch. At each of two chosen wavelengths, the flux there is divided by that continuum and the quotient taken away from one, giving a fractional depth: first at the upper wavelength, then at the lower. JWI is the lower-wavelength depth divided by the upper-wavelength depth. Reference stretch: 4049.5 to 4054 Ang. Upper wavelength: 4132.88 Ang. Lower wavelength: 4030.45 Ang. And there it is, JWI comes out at -7.1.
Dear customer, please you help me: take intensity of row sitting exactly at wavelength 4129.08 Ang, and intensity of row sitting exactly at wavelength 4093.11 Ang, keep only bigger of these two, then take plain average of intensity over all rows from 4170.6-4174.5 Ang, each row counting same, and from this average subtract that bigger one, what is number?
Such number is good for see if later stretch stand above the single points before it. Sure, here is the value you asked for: -1.3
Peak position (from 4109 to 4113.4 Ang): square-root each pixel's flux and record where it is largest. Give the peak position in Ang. 4112.95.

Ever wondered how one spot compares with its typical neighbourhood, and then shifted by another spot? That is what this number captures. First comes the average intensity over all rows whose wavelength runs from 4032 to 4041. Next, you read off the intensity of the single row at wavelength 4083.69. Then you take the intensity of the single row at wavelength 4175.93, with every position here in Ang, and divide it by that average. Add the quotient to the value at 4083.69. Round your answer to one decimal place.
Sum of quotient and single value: 13.8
